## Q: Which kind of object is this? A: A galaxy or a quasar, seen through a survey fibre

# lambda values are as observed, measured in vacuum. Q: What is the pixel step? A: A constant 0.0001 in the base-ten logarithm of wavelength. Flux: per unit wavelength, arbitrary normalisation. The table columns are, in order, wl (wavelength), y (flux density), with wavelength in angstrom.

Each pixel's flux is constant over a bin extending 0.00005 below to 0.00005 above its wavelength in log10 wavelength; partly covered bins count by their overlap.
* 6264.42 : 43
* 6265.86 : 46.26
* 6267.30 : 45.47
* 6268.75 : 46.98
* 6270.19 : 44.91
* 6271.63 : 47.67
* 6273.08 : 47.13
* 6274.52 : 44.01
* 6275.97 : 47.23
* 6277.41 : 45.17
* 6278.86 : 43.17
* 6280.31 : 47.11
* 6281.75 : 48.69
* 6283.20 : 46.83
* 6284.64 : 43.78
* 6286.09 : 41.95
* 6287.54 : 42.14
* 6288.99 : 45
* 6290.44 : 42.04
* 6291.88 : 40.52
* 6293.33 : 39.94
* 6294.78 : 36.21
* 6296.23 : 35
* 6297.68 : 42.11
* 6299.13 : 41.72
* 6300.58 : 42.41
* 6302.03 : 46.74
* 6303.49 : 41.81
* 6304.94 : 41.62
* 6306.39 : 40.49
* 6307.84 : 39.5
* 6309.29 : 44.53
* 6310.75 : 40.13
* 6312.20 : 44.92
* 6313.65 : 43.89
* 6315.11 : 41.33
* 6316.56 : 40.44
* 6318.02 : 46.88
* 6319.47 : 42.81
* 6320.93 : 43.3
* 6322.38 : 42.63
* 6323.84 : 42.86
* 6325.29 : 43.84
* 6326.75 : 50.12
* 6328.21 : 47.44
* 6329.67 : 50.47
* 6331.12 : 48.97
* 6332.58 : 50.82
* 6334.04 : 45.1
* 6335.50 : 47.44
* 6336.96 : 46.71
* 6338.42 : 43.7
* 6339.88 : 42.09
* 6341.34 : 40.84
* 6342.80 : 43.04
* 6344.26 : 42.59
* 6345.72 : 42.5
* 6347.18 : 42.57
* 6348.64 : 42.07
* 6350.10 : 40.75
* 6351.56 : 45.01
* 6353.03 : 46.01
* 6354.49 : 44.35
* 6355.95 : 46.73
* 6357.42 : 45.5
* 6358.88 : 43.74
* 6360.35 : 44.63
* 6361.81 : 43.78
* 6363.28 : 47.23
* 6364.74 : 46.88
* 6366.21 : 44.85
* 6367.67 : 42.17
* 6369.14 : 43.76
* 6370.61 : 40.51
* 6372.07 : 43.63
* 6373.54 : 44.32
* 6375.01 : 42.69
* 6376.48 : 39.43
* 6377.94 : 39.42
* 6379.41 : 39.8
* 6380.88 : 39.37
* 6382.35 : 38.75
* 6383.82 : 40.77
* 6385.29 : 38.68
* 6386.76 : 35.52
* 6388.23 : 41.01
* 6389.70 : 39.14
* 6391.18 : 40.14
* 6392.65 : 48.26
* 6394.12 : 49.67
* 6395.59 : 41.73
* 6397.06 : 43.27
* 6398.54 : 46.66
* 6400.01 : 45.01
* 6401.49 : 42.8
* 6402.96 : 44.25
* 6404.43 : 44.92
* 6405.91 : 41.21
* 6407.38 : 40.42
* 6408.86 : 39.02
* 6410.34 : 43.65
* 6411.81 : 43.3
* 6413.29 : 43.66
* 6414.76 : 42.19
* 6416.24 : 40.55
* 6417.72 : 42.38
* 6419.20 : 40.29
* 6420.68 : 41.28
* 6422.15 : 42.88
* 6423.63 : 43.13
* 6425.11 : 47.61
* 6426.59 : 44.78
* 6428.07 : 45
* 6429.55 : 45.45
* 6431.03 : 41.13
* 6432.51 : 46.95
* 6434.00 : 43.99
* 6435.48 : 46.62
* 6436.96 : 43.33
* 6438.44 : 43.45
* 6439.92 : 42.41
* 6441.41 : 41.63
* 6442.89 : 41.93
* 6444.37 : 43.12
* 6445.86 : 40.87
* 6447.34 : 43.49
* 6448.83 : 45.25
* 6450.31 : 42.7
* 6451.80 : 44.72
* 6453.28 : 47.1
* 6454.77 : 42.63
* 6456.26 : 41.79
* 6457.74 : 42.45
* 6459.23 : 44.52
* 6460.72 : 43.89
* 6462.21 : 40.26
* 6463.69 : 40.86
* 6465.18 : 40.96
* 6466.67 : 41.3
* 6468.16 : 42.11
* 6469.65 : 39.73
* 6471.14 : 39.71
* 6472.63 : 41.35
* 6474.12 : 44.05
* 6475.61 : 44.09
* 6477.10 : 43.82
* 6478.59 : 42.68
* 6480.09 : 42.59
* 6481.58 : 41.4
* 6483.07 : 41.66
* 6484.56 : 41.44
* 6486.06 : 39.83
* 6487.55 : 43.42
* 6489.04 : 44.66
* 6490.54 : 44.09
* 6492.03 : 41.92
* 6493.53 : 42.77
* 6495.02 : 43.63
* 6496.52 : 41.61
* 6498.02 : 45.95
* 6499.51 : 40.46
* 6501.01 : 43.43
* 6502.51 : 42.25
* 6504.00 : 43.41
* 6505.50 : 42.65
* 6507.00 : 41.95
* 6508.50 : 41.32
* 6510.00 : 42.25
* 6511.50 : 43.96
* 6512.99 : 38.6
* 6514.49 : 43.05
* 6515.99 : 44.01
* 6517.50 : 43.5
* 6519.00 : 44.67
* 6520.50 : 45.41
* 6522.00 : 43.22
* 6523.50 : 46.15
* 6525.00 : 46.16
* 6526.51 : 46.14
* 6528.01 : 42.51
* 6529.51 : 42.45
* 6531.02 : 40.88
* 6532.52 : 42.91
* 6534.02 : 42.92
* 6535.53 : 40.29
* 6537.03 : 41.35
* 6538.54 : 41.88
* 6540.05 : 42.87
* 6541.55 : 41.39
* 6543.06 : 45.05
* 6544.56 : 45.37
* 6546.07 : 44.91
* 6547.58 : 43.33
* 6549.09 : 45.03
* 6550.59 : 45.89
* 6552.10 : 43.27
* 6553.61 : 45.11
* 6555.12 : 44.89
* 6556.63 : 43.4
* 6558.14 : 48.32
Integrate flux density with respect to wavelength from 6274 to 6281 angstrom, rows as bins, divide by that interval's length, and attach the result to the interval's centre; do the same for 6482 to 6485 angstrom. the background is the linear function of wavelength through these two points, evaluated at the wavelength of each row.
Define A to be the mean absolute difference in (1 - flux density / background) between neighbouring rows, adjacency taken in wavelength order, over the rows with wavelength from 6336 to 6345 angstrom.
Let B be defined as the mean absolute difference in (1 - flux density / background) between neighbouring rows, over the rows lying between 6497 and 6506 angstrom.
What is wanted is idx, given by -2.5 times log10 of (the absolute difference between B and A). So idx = 4.4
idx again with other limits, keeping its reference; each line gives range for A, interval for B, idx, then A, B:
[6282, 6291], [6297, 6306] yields 7.2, 0.048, 0.047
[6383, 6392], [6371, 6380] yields 3.6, 0.063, 0.027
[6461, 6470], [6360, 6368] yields 4.2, 0.021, 0.042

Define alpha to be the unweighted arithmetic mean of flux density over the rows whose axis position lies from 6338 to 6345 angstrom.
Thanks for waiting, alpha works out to 42.5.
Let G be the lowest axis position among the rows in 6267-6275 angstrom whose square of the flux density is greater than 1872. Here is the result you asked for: 6267.30 angstrom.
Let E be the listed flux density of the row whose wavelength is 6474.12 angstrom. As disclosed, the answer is 44.05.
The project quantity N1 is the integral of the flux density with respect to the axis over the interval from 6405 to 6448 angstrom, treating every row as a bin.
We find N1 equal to 1847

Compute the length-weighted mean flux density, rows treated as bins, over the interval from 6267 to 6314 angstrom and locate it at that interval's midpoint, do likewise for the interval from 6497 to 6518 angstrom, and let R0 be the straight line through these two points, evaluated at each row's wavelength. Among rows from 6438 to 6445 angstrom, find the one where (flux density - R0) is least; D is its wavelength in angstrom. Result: 6441.41 angstrom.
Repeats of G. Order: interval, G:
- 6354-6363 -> 6354.49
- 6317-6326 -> 6318.02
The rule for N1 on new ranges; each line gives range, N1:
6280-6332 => 2253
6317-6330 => 589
